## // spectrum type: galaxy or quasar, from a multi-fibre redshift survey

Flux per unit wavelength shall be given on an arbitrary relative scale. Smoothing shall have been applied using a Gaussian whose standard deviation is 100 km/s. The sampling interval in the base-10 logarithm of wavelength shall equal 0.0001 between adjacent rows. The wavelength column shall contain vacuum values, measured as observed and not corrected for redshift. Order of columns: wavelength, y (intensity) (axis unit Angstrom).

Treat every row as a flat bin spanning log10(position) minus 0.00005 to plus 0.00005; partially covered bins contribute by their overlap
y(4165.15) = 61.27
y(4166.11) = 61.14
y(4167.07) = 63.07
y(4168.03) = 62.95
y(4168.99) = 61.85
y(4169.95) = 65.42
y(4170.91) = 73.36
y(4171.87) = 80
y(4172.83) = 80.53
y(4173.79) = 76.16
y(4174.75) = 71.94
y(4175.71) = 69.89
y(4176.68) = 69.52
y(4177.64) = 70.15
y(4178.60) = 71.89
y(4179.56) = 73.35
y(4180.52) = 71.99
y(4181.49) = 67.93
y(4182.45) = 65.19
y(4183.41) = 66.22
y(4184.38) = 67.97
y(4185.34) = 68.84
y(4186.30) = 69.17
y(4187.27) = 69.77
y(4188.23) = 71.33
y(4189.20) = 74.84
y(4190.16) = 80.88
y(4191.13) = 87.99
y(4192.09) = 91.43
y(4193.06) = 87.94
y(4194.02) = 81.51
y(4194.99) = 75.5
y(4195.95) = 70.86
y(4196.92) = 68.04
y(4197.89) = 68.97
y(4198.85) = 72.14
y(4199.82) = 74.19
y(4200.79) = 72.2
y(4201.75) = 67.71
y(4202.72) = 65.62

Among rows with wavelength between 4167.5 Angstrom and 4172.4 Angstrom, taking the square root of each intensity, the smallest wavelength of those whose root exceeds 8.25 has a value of 4170.91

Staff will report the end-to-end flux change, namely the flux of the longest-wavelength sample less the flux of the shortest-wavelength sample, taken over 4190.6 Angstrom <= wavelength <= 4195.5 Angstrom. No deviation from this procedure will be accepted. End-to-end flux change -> -12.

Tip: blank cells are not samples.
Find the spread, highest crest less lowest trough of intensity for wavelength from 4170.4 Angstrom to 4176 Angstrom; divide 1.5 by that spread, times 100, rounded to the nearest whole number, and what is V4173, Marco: 14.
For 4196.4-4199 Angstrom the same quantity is 37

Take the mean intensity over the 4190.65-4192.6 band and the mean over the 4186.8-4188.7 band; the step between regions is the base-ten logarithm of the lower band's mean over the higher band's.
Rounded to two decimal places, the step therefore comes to -0.10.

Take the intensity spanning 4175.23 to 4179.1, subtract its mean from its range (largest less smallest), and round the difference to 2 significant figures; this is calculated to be -68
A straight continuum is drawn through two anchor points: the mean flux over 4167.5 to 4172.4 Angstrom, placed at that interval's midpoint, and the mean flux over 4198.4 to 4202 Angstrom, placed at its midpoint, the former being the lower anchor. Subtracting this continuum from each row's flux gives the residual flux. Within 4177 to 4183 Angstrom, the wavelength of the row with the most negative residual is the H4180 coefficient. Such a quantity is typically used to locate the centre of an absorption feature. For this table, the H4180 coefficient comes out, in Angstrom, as 4182.45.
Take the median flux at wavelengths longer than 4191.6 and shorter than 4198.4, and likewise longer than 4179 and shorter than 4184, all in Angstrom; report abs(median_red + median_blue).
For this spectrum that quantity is 143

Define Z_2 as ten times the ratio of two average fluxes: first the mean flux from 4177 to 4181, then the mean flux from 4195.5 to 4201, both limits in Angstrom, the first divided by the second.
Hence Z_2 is 10.1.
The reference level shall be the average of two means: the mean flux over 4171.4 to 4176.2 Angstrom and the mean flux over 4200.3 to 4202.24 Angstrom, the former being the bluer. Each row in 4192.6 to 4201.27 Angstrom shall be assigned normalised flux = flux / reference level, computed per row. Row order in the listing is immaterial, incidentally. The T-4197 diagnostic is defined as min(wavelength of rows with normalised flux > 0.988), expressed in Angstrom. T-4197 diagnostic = 4193.06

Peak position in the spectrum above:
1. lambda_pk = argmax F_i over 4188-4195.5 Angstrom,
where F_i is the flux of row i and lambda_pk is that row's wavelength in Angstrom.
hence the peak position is 4192.09 Angstrom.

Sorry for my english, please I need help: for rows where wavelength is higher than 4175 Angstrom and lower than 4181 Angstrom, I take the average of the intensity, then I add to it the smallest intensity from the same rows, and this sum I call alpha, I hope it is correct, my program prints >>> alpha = 141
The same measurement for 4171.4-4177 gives 144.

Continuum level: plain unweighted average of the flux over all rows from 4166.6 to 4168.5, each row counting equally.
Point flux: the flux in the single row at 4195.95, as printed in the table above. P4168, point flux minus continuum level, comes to 8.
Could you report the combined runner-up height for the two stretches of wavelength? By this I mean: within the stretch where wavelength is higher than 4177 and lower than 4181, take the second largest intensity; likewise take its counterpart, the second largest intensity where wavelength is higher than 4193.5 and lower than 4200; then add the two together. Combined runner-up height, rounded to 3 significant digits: 147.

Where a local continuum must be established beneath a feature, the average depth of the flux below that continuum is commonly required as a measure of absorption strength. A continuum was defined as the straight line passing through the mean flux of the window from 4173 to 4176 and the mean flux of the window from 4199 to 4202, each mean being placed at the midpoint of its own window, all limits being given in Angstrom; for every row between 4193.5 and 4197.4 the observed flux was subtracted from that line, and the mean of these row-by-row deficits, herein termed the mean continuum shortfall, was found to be -2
